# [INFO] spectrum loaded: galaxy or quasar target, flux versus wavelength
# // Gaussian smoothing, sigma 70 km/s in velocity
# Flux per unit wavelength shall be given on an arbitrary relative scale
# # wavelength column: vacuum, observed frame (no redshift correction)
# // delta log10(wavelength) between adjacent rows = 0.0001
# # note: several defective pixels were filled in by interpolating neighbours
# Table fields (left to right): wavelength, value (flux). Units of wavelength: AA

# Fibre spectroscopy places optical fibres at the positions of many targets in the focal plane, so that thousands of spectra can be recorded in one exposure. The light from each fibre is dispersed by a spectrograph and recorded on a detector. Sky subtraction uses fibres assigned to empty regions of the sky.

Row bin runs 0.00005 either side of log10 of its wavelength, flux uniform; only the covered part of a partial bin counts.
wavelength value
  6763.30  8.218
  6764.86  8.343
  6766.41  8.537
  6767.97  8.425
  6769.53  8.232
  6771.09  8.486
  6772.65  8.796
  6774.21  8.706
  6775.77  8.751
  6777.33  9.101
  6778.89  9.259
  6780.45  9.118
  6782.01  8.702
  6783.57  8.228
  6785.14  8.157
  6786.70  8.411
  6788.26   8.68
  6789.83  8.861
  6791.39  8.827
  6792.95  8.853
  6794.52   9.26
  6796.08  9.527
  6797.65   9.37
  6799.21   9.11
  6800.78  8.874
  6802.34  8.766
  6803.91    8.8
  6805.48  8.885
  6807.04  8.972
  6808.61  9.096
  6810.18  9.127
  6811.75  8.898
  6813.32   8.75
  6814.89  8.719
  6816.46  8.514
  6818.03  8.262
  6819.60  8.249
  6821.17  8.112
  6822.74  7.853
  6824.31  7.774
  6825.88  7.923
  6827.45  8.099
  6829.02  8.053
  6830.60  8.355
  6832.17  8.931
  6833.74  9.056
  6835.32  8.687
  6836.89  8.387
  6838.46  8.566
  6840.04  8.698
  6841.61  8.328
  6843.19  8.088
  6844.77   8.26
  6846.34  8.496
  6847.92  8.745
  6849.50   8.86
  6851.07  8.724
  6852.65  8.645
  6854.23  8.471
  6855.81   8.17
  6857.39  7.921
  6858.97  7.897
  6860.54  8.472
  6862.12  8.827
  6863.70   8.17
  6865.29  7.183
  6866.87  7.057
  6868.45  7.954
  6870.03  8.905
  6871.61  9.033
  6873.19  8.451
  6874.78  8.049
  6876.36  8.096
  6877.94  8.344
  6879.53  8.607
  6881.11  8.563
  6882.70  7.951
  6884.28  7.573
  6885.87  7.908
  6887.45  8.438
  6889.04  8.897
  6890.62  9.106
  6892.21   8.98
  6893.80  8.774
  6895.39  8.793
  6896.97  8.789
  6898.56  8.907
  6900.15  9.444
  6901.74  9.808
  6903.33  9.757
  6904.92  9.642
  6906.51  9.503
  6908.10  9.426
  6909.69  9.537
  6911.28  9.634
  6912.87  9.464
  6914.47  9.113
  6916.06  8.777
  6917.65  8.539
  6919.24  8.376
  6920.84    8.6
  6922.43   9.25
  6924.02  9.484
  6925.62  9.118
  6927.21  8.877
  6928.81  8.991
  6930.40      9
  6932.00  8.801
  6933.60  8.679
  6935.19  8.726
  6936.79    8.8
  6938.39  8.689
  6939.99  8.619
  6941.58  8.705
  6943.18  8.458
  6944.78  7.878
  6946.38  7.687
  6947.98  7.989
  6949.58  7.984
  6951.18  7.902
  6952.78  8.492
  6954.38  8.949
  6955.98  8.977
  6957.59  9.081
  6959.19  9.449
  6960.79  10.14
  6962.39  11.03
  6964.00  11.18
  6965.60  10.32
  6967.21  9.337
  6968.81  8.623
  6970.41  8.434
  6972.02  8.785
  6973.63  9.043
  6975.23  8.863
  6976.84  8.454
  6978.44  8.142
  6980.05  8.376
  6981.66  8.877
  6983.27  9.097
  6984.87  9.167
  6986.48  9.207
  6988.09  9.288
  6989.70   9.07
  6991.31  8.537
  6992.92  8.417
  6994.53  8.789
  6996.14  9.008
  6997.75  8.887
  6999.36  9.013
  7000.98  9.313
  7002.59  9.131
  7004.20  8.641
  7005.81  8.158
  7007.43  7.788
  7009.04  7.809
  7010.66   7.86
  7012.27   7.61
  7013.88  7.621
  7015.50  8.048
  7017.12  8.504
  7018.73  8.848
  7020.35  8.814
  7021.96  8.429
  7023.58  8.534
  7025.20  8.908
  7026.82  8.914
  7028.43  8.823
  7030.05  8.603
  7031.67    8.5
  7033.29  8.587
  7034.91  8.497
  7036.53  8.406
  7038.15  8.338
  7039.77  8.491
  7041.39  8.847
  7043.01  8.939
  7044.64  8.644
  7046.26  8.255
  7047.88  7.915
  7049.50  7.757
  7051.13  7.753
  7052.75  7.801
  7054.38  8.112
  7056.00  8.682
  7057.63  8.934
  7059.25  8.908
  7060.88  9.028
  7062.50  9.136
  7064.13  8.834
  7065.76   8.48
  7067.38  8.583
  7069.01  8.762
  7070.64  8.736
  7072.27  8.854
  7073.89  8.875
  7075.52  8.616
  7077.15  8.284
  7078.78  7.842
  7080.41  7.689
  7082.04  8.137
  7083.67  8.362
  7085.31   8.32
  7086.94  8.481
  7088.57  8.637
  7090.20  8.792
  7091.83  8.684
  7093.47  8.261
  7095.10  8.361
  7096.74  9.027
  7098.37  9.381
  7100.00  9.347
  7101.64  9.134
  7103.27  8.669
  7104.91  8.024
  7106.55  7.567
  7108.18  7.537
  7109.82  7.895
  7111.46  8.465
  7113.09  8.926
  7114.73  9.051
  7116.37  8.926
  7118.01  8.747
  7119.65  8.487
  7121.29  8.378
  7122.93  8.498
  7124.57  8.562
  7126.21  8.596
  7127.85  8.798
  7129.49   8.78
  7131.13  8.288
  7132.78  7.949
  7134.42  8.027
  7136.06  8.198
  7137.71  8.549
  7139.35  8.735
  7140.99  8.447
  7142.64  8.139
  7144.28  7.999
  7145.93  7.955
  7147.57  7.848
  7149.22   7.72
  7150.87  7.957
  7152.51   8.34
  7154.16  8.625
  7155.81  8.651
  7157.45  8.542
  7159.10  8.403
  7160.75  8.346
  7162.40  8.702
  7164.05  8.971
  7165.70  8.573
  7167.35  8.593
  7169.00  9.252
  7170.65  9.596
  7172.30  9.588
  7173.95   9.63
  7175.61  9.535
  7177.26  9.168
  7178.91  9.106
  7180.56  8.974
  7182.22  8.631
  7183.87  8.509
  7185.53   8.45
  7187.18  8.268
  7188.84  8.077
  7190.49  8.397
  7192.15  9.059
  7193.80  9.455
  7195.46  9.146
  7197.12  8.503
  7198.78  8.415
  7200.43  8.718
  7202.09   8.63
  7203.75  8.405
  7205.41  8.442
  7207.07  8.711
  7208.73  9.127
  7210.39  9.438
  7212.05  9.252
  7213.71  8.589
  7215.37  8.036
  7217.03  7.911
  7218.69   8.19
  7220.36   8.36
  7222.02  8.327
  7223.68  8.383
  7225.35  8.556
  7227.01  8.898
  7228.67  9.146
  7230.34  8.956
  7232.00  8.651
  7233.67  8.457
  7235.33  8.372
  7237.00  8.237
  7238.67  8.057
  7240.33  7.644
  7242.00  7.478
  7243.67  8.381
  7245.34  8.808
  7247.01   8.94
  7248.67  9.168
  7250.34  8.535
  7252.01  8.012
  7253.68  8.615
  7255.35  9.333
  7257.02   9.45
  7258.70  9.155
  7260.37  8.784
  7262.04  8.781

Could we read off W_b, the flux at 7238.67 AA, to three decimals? 8.057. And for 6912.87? 9.464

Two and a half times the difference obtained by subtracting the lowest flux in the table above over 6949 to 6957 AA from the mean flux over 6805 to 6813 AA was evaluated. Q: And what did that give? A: 2.7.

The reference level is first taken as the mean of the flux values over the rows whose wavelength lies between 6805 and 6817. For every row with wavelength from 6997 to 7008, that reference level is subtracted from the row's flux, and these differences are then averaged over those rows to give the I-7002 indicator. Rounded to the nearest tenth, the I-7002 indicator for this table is -0.2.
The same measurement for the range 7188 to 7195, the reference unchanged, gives -0.1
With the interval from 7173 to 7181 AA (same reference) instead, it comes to 0.4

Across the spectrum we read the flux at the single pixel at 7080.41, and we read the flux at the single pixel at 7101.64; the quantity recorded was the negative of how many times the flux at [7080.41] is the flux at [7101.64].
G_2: -0.842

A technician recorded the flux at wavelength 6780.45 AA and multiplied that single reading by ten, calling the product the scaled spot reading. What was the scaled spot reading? 91.2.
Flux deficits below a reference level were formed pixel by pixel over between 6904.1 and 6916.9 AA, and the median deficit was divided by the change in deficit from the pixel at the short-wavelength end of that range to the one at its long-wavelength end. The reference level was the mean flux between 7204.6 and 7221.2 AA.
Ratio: -1.0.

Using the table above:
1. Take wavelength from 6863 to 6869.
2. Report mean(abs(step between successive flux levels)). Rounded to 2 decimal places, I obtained 0.67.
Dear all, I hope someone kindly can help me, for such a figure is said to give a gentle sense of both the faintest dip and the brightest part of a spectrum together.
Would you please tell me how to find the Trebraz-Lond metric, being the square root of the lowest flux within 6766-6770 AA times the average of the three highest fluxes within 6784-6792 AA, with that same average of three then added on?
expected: 17.30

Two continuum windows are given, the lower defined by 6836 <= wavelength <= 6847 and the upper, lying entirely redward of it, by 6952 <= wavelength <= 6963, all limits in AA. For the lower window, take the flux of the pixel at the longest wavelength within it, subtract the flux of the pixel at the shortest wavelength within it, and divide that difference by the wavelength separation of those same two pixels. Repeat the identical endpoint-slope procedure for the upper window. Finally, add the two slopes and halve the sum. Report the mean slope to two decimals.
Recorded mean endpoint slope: 0.14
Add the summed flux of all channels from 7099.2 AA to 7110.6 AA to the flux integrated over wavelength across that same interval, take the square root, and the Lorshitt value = 12.4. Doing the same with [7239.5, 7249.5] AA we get 11.6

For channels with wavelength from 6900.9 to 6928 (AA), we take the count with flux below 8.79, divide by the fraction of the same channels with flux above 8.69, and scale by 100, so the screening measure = 486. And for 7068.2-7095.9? 4760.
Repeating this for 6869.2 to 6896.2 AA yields 2671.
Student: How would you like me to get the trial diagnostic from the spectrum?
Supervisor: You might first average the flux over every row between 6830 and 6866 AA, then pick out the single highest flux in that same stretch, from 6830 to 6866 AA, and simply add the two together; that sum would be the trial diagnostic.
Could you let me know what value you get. 17.5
